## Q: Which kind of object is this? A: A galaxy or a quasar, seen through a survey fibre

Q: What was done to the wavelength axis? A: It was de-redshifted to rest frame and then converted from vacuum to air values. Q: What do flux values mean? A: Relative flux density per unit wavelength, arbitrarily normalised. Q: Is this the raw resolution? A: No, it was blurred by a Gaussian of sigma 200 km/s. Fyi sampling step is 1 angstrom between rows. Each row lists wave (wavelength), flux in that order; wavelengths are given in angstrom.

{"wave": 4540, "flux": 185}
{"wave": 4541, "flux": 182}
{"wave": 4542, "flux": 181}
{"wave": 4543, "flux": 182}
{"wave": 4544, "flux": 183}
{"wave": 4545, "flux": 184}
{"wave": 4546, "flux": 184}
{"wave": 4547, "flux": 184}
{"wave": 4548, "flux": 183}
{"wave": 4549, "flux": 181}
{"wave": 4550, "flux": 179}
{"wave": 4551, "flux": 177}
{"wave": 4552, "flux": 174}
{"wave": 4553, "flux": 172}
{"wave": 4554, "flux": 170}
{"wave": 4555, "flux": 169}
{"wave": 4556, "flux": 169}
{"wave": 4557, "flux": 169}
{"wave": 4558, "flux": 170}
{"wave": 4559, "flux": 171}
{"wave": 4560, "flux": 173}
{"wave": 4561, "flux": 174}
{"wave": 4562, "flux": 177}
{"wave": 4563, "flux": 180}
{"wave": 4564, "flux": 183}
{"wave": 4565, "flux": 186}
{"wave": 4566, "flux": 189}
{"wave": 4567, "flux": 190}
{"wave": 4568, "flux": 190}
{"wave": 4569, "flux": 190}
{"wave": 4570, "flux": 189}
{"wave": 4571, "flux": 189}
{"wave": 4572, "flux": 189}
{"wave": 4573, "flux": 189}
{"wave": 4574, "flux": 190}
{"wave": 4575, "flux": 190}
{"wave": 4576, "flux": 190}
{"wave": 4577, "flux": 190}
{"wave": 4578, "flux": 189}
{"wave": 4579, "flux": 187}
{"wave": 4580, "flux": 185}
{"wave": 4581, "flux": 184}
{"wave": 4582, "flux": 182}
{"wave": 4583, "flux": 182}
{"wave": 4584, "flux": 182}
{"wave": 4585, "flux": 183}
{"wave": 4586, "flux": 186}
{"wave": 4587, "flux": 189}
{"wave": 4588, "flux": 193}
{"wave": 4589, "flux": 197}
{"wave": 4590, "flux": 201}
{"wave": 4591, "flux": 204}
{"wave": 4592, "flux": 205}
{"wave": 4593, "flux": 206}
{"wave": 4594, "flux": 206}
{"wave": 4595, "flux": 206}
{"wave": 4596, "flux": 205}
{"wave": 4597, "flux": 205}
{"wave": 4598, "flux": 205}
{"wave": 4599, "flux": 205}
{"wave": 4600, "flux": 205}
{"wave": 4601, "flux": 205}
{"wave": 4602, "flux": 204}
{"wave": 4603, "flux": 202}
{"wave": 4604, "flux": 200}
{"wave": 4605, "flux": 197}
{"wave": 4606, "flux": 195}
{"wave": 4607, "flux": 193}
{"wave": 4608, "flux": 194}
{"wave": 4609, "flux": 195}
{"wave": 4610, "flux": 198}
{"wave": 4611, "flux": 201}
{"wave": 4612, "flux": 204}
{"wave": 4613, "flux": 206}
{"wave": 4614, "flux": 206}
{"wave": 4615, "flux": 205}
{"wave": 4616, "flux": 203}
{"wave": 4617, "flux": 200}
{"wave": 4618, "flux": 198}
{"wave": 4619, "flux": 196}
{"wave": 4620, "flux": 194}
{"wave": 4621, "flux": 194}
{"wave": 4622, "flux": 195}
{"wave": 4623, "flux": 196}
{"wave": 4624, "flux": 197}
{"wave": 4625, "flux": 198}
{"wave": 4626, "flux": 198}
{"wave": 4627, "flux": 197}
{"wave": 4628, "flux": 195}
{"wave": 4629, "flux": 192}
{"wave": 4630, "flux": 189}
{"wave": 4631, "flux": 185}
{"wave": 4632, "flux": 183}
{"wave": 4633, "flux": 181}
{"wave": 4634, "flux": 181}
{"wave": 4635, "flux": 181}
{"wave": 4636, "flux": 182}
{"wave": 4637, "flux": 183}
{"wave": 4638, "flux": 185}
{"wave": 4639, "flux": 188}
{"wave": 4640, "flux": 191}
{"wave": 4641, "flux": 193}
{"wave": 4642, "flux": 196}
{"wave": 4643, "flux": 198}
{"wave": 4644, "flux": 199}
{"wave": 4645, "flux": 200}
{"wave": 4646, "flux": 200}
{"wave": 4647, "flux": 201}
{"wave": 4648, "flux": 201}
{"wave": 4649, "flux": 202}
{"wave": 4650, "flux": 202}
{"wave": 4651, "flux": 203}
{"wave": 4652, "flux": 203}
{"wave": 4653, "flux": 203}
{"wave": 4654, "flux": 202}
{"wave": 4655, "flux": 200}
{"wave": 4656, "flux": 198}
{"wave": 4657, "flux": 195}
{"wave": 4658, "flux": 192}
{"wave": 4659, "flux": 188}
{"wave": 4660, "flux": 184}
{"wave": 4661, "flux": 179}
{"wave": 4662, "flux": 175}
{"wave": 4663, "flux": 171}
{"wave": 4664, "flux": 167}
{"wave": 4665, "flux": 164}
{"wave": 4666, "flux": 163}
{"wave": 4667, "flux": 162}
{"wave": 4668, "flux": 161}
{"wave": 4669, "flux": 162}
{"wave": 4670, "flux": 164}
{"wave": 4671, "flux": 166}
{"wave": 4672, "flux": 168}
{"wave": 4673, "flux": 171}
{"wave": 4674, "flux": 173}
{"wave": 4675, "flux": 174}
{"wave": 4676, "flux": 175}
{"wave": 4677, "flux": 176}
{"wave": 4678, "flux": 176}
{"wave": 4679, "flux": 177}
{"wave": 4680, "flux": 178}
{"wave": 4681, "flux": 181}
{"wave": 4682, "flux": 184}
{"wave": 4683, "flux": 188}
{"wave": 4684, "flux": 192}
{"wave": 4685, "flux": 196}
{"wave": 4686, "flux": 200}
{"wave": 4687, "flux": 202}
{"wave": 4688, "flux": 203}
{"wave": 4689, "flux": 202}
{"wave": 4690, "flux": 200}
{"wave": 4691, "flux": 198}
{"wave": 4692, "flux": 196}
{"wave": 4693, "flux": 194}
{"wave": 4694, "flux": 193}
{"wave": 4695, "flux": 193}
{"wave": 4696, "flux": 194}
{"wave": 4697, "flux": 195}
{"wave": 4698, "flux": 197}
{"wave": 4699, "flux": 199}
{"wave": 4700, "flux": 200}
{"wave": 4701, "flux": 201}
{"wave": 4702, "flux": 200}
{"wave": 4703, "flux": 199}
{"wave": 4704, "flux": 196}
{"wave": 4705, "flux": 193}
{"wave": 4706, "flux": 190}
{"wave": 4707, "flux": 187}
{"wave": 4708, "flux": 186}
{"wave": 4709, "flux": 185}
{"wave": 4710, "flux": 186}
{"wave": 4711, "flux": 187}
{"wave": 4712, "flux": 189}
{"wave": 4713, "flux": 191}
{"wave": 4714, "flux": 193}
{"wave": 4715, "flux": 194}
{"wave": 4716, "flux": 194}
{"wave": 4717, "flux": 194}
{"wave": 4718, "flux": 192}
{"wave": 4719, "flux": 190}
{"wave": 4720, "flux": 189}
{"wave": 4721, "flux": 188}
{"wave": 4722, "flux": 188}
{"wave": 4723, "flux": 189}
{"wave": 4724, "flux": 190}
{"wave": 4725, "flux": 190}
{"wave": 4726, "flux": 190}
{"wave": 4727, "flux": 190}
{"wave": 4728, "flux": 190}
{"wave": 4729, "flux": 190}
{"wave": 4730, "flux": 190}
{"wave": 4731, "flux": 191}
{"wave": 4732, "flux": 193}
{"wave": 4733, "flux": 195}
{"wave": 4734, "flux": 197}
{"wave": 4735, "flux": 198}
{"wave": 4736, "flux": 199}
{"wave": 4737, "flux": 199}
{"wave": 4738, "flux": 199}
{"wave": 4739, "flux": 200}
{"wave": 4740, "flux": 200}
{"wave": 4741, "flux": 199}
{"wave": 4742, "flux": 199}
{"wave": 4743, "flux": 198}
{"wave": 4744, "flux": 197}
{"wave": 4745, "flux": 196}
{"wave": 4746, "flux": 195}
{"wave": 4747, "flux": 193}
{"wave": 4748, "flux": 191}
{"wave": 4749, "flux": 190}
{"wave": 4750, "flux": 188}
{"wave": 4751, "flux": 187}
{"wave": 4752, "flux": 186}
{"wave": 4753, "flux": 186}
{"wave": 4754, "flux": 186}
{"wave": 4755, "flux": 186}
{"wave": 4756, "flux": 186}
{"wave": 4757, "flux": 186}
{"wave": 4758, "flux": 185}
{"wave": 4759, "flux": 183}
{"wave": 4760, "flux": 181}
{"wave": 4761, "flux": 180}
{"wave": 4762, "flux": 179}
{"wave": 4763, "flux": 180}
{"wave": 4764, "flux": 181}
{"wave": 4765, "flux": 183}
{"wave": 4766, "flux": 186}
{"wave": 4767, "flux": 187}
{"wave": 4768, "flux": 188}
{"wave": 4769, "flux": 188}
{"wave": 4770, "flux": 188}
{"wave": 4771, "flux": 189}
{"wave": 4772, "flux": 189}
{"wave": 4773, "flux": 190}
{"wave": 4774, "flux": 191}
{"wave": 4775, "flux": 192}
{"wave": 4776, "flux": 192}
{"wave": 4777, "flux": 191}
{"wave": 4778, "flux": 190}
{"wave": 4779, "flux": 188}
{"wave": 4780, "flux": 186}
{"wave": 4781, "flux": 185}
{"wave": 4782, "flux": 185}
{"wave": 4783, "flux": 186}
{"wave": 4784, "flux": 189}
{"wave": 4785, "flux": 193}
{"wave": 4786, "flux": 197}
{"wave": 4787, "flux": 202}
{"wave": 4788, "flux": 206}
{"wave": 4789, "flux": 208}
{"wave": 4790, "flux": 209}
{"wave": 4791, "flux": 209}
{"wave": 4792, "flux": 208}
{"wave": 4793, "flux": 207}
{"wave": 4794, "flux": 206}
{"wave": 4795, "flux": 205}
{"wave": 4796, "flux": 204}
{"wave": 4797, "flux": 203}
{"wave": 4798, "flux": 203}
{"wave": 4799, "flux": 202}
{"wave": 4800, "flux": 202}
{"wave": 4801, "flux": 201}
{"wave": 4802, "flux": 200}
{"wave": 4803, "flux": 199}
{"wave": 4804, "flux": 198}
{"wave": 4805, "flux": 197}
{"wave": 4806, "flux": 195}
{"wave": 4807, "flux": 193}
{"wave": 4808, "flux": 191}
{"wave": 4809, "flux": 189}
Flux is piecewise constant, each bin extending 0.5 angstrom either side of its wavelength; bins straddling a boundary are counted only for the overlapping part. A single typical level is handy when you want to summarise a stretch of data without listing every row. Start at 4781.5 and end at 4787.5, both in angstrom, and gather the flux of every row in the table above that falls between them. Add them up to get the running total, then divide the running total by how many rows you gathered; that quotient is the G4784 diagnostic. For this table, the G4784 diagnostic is 192.0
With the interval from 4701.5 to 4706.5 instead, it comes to 195.6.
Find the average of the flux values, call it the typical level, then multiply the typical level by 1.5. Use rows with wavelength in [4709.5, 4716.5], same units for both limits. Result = 286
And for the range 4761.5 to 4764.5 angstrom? 270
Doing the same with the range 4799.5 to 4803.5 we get 301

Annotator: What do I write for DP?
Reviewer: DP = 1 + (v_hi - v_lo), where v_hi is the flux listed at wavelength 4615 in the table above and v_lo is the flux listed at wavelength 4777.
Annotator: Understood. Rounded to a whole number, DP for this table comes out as 15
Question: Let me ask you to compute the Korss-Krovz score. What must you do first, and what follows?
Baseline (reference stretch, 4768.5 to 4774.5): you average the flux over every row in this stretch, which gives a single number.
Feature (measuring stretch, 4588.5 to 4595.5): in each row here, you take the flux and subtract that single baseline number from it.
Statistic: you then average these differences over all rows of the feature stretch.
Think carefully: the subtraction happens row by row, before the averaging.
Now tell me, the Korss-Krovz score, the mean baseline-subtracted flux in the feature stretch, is 14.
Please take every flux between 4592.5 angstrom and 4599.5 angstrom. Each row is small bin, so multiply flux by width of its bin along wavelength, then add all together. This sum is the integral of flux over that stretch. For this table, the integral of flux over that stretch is 1438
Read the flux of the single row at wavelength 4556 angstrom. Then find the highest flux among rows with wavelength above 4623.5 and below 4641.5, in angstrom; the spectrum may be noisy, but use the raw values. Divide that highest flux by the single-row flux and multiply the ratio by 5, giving 5.9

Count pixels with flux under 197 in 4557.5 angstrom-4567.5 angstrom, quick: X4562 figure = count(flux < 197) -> 10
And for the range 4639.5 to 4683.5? 30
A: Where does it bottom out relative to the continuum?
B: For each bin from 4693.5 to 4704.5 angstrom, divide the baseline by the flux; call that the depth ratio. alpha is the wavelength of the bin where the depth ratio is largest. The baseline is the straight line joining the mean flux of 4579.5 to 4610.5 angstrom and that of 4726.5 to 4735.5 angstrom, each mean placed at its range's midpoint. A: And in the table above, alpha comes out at 4694 angstrom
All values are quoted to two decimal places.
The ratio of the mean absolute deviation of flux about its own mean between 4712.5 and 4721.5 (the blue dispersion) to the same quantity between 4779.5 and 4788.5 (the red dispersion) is 0.29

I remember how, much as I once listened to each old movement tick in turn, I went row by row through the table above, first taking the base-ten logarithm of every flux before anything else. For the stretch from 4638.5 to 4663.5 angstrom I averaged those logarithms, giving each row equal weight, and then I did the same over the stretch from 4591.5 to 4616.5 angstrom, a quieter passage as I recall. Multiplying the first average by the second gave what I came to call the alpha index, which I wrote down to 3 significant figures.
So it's 5.28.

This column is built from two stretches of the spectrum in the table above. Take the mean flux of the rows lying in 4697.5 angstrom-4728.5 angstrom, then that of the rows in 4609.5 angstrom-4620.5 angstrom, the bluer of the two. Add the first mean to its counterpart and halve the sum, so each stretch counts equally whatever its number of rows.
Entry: 196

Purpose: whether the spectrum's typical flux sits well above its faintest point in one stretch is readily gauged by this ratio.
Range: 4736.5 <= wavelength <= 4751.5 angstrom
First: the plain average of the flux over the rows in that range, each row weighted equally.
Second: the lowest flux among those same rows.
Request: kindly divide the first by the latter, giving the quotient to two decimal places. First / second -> 1.04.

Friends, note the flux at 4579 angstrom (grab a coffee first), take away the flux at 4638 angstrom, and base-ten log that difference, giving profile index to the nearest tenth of 0.3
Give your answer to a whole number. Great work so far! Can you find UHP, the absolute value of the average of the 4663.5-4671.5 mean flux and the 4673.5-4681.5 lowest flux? 168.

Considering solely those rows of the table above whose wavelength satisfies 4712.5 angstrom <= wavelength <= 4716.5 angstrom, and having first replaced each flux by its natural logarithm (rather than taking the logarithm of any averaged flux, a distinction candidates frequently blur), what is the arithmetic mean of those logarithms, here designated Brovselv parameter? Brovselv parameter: 5.26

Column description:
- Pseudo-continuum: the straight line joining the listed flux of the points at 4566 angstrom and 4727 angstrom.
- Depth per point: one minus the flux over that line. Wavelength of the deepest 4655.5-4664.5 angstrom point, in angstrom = 4664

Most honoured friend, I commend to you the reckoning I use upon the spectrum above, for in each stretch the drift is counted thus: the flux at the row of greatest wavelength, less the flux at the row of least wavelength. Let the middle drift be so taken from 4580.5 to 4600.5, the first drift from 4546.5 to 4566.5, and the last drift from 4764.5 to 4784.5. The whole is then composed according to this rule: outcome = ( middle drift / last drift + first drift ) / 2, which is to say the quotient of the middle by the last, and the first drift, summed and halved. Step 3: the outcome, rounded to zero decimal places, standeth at 4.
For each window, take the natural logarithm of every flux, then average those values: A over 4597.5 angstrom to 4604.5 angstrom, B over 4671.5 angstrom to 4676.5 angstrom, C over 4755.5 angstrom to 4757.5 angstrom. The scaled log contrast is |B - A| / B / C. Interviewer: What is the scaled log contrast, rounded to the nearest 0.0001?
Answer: 0.0062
